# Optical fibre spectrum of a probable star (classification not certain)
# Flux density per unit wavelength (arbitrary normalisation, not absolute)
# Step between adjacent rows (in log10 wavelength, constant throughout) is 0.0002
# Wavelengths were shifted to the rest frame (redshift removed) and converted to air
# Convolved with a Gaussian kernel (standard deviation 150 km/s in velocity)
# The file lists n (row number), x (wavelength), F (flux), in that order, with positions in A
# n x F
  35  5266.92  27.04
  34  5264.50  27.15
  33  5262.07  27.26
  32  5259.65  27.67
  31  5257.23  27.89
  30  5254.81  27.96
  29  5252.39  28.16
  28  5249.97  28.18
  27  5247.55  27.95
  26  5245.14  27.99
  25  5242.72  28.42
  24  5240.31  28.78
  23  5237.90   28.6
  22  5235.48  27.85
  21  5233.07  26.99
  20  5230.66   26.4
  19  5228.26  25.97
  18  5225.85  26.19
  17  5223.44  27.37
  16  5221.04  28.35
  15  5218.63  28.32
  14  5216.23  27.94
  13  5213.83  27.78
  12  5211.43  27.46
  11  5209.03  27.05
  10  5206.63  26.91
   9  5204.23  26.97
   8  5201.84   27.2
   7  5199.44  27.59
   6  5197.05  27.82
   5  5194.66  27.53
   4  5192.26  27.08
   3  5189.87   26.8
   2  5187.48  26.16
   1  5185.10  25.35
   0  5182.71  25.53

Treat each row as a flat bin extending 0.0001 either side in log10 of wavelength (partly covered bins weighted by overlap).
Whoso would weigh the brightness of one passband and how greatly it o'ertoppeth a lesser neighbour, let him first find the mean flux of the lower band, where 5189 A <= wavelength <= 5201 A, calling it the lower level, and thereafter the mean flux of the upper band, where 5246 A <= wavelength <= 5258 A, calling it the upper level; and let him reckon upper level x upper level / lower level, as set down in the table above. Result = 28.7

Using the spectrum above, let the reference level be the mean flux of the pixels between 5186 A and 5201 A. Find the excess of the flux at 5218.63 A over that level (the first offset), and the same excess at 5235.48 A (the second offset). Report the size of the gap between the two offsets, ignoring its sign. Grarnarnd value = 0.47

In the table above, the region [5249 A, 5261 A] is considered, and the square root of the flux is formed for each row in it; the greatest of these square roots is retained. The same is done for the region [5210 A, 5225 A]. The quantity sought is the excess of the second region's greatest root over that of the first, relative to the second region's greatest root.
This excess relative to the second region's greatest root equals 0.003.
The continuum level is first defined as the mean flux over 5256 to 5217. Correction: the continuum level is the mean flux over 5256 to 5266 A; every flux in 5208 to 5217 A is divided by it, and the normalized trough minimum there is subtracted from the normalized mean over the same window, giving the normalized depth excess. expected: 0.018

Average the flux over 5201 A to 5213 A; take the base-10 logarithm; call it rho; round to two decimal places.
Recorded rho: 1.43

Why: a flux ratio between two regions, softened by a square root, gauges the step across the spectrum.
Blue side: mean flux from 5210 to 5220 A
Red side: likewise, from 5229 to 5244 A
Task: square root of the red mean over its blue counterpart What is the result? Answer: 1.00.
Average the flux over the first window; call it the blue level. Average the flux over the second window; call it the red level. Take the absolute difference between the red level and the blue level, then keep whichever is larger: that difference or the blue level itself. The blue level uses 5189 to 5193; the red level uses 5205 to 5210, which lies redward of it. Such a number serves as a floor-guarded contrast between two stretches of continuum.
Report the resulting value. 26.94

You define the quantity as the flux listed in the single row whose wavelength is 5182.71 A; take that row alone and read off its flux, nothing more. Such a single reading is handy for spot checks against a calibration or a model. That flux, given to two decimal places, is 25.53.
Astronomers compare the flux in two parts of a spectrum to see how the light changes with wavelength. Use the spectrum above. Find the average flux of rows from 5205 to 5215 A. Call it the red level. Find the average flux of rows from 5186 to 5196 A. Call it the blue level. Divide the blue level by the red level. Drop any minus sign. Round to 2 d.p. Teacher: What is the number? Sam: 0.99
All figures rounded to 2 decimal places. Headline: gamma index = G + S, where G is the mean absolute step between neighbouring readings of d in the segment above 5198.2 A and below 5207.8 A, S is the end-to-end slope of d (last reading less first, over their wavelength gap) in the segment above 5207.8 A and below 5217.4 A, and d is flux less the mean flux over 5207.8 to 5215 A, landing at 0.35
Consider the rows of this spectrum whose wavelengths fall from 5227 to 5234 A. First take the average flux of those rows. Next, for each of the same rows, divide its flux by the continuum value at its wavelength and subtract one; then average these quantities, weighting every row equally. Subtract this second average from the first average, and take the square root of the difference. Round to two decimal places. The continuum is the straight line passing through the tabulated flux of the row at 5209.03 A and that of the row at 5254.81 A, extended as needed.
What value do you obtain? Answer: 5.15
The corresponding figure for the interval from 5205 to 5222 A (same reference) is 5.26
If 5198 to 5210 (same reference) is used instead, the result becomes 5.21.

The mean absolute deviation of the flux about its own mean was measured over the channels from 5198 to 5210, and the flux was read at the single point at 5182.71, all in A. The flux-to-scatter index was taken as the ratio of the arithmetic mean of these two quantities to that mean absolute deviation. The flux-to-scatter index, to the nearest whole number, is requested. 64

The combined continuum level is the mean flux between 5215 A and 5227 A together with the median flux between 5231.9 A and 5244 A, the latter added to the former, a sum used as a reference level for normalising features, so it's 56.1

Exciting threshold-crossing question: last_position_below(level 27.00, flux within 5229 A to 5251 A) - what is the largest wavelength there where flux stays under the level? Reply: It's 5233.07 A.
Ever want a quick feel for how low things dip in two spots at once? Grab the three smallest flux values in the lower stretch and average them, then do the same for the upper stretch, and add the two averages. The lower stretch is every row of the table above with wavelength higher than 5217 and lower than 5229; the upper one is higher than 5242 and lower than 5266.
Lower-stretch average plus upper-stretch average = 53.9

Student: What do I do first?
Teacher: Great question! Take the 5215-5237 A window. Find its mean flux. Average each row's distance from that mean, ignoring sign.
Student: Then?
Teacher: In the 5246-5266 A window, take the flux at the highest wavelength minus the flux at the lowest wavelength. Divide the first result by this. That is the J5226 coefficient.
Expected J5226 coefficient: -1.0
